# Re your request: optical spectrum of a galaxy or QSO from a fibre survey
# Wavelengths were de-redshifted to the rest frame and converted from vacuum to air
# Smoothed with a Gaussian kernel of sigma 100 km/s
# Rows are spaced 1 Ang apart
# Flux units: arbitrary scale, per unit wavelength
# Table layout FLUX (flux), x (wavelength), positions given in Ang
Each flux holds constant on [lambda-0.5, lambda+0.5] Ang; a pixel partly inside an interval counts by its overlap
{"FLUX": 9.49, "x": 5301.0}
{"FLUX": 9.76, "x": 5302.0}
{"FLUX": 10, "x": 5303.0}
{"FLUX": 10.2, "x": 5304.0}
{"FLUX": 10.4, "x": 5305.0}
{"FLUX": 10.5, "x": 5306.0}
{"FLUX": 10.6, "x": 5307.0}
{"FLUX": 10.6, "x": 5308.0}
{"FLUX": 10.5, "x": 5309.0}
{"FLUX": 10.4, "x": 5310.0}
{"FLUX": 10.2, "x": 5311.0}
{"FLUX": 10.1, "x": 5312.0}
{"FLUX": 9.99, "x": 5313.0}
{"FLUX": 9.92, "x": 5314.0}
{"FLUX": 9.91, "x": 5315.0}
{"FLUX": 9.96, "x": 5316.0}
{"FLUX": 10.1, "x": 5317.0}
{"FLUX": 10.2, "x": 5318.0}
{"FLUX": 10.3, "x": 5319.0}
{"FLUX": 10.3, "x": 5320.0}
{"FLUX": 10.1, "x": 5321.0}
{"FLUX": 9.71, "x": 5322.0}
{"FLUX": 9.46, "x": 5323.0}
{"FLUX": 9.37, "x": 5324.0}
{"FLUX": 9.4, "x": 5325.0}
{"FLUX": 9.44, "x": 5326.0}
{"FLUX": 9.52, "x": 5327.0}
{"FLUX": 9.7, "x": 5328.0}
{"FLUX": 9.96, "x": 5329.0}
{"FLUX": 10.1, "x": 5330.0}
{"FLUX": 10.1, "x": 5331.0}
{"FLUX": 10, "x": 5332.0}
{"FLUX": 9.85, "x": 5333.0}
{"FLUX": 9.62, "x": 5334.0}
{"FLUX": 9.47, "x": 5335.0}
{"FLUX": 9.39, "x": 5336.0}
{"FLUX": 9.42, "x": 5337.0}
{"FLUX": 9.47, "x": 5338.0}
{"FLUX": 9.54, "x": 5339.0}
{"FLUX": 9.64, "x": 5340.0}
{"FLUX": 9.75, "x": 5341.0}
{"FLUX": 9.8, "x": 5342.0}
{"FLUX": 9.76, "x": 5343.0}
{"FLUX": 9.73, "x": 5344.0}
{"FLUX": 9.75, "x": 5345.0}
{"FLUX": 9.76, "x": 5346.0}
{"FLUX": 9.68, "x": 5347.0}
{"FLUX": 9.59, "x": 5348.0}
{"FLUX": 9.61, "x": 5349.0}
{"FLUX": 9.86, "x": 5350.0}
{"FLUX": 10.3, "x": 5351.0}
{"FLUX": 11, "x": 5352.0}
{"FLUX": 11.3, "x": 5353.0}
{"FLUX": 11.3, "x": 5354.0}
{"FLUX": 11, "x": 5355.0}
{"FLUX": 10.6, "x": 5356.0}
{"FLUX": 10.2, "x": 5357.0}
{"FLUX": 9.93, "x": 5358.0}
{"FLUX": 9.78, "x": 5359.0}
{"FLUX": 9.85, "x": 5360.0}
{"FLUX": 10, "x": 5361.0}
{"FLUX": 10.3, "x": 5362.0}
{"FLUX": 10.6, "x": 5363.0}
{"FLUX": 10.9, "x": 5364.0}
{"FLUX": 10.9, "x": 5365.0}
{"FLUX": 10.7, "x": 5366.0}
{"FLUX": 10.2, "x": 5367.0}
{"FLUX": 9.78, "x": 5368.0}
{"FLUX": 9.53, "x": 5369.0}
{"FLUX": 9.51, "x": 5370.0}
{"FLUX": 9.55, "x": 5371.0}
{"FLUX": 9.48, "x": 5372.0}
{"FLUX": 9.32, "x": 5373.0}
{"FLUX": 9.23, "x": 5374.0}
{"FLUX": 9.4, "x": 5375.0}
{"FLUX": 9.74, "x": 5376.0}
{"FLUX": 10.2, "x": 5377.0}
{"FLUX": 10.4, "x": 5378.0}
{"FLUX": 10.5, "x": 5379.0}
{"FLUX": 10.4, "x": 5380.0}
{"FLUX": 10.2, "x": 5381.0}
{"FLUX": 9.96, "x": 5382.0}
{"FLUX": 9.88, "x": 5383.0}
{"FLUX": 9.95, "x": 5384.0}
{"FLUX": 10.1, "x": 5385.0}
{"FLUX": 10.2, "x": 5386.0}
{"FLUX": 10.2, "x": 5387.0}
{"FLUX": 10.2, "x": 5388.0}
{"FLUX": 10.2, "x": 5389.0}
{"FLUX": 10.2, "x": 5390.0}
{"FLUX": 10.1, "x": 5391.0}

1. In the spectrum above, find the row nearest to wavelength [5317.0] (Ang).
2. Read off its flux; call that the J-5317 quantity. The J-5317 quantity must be 10.1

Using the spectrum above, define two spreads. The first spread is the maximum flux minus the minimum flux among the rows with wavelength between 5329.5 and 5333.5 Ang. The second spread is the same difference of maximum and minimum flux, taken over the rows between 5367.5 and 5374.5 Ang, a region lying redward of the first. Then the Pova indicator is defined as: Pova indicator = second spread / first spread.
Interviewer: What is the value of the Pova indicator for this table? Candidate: 2.2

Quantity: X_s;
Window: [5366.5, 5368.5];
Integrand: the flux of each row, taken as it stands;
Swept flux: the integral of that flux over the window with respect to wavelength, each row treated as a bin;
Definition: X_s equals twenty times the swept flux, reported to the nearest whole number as 400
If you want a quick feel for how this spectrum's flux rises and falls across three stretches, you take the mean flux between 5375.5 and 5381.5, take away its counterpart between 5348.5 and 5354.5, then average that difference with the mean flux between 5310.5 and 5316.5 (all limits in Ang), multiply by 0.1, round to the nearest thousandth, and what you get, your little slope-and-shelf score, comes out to 0.485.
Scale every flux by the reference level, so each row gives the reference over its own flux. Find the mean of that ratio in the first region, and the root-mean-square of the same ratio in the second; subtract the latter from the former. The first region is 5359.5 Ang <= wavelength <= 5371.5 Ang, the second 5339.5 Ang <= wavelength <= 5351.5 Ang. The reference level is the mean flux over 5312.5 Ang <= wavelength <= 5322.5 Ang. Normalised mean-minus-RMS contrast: -0.04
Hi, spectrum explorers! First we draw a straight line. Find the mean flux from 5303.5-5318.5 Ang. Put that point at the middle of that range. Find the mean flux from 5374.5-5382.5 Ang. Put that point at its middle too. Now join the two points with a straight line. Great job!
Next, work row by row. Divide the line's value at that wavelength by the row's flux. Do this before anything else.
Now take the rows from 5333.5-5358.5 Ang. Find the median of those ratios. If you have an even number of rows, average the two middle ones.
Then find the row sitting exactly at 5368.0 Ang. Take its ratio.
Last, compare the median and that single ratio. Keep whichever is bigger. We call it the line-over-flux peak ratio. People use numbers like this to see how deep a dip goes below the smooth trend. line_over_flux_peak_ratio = 1.04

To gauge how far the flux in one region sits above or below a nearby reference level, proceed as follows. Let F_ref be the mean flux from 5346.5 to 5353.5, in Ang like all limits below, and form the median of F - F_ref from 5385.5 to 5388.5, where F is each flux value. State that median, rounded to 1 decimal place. 0.0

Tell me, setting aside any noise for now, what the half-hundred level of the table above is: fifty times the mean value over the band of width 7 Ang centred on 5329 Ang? 492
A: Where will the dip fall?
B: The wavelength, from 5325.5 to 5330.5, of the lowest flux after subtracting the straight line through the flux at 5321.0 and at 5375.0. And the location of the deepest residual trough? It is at 5326.0 Ang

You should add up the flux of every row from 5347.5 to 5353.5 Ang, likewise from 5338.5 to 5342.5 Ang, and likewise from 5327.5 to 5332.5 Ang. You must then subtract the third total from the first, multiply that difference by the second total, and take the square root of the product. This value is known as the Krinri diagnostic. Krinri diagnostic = 21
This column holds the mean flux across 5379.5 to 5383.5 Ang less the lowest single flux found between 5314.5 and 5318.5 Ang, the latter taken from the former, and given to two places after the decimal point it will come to 0.20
